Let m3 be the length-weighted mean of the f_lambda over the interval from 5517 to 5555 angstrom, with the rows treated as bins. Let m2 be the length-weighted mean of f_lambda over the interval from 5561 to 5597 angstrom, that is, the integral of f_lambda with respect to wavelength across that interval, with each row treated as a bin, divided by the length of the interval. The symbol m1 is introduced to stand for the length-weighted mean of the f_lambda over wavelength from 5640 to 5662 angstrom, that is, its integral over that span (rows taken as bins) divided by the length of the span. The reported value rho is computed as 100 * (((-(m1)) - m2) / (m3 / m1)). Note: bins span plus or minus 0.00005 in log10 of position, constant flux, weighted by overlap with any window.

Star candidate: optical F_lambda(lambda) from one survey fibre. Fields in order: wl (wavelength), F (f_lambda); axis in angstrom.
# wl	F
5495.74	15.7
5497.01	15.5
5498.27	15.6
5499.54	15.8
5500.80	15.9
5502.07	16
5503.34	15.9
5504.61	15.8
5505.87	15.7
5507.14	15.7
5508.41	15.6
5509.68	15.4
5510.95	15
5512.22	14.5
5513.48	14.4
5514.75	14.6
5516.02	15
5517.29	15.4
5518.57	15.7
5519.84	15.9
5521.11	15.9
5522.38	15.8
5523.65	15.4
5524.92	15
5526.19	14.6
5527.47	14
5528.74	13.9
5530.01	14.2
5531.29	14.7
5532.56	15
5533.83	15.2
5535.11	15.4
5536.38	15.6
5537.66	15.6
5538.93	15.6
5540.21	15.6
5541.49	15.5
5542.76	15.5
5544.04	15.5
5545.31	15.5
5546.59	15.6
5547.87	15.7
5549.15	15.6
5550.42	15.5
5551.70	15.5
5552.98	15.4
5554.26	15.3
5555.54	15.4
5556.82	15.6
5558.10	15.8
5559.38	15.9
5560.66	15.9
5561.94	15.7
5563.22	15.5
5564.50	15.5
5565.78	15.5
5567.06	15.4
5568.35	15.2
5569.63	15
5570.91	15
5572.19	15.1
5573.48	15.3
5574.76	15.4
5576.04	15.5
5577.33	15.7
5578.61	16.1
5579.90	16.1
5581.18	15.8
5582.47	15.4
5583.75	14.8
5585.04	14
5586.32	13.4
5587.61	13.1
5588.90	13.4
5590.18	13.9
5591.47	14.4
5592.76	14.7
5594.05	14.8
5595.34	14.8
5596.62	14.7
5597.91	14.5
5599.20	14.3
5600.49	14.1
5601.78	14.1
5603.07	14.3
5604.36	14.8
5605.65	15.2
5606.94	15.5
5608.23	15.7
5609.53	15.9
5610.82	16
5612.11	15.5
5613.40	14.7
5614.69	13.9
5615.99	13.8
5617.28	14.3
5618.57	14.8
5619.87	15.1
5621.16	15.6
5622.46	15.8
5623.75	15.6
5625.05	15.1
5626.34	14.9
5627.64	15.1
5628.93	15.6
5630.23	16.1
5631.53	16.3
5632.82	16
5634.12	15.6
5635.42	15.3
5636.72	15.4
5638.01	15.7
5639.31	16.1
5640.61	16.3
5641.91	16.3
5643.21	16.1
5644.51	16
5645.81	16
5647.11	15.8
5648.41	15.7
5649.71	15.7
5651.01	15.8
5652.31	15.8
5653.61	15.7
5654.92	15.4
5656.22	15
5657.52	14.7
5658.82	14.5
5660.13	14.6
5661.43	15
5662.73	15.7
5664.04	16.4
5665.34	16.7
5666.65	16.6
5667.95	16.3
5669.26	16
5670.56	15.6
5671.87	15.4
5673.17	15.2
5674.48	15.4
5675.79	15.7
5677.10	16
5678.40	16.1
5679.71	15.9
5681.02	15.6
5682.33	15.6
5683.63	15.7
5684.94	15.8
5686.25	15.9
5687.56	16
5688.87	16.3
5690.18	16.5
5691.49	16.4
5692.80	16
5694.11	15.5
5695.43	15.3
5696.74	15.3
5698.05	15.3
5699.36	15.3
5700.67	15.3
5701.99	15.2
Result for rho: -3104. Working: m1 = 15.6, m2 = 15.0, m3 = 15.3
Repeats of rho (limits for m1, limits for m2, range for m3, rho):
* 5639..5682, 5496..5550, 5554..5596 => -3234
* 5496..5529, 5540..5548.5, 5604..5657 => -3056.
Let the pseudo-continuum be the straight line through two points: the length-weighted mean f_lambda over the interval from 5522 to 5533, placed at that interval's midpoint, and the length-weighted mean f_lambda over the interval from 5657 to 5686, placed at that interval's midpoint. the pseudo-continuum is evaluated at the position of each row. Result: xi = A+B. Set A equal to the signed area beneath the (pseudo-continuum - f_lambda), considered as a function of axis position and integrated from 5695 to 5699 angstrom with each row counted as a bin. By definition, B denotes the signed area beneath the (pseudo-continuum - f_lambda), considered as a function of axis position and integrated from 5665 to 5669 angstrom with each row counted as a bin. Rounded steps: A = 2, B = -3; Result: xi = -1.2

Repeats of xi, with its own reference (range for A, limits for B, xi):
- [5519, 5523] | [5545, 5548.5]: -7.5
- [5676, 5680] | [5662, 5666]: -3.5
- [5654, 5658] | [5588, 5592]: 7.0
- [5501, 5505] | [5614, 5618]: -0.3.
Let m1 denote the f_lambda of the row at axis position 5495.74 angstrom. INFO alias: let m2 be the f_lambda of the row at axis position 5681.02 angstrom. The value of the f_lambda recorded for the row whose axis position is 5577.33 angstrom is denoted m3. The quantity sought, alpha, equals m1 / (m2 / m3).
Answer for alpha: 15.8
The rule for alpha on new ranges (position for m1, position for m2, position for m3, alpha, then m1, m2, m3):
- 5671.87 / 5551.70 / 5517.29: 15.3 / 15.4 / 15.5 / 15.4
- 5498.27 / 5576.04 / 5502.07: 16.1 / 15.6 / 15.5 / 16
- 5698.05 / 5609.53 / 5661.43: 14.4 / 15.3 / 15.9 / 15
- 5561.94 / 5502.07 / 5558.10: 15.5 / 15.7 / 16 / 15.8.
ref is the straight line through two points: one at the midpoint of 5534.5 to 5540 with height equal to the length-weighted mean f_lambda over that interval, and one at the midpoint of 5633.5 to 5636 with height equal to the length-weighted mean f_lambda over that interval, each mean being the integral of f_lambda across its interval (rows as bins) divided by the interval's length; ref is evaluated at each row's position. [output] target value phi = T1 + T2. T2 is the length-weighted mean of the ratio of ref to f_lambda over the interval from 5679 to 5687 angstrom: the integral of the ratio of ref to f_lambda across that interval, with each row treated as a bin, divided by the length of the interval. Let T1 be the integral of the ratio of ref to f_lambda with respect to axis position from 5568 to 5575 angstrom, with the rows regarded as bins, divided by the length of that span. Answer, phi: 2.00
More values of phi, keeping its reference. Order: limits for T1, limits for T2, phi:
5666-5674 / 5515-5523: 1.97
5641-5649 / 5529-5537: 2.01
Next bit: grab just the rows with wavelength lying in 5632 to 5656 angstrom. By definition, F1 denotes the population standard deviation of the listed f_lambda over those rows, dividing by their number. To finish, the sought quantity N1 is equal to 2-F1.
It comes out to 1.7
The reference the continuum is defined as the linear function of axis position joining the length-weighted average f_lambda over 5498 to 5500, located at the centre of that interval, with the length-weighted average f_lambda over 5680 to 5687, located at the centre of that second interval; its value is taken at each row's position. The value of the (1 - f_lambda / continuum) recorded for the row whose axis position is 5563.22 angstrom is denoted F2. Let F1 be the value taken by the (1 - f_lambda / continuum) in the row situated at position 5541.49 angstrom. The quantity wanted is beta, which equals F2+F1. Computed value 0.03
